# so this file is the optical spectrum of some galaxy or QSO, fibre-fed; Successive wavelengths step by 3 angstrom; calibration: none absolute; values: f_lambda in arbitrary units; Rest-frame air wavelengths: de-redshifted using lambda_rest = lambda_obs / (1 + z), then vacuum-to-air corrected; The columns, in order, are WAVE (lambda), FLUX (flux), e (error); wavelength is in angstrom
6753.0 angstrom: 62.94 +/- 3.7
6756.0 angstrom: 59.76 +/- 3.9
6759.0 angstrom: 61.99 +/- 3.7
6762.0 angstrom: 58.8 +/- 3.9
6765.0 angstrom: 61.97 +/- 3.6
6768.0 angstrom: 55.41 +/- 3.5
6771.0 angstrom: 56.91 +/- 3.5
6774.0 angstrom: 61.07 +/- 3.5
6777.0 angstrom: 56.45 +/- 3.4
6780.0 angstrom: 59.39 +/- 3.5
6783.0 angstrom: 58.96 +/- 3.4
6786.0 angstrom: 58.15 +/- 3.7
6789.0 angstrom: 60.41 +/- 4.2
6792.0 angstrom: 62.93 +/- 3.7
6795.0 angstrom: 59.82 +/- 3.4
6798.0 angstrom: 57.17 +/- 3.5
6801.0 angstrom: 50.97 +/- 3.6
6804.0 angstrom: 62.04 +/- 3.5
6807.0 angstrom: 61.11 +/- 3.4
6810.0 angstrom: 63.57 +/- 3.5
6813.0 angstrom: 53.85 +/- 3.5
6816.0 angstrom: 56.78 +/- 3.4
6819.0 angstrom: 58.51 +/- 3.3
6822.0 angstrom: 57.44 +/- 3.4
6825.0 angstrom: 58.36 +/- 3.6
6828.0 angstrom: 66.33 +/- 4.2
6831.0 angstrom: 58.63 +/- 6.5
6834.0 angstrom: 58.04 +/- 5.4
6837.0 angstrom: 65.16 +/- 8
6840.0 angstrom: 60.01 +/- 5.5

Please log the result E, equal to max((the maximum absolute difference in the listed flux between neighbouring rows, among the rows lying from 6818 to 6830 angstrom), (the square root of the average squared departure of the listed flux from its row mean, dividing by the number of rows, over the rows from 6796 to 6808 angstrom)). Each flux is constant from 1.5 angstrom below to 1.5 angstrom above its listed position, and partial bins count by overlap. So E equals 8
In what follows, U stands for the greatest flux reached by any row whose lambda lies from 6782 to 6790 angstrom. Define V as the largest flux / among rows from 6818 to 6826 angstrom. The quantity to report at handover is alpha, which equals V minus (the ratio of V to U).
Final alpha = 58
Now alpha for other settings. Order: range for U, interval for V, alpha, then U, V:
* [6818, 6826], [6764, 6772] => 61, 58.51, 61.97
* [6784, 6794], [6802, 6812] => 63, 62.93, 63.57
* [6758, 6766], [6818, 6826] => 58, 61.99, 58.51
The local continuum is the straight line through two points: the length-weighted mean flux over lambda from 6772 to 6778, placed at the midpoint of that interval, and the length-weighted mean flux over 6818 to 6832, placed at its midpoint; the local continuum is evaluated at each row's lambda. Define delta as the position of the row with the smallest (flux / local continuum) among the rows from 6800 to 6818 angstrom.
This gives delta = 6801.0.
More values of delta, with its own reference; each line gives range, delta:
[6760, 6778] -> 6768.0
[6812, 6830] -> 6813.0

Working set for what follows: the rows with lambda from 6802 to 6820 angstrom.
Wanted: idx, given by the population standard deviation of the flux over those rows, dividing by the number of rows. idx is 3.31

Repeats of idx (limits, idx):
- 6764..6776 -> 2.75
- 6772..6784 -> 1.65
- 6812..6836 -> 3.30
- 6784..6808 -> 3.54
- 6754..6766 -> 1.39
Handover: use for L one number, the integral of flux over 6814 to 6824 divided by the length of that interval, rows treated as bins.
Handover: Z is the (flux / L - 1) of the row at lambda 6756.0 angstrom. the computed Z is 0.041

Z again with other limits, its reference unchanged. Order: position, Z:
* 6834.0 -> 0.011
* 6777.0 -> -0.017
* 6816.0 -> -0.011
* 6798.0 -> -0.005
